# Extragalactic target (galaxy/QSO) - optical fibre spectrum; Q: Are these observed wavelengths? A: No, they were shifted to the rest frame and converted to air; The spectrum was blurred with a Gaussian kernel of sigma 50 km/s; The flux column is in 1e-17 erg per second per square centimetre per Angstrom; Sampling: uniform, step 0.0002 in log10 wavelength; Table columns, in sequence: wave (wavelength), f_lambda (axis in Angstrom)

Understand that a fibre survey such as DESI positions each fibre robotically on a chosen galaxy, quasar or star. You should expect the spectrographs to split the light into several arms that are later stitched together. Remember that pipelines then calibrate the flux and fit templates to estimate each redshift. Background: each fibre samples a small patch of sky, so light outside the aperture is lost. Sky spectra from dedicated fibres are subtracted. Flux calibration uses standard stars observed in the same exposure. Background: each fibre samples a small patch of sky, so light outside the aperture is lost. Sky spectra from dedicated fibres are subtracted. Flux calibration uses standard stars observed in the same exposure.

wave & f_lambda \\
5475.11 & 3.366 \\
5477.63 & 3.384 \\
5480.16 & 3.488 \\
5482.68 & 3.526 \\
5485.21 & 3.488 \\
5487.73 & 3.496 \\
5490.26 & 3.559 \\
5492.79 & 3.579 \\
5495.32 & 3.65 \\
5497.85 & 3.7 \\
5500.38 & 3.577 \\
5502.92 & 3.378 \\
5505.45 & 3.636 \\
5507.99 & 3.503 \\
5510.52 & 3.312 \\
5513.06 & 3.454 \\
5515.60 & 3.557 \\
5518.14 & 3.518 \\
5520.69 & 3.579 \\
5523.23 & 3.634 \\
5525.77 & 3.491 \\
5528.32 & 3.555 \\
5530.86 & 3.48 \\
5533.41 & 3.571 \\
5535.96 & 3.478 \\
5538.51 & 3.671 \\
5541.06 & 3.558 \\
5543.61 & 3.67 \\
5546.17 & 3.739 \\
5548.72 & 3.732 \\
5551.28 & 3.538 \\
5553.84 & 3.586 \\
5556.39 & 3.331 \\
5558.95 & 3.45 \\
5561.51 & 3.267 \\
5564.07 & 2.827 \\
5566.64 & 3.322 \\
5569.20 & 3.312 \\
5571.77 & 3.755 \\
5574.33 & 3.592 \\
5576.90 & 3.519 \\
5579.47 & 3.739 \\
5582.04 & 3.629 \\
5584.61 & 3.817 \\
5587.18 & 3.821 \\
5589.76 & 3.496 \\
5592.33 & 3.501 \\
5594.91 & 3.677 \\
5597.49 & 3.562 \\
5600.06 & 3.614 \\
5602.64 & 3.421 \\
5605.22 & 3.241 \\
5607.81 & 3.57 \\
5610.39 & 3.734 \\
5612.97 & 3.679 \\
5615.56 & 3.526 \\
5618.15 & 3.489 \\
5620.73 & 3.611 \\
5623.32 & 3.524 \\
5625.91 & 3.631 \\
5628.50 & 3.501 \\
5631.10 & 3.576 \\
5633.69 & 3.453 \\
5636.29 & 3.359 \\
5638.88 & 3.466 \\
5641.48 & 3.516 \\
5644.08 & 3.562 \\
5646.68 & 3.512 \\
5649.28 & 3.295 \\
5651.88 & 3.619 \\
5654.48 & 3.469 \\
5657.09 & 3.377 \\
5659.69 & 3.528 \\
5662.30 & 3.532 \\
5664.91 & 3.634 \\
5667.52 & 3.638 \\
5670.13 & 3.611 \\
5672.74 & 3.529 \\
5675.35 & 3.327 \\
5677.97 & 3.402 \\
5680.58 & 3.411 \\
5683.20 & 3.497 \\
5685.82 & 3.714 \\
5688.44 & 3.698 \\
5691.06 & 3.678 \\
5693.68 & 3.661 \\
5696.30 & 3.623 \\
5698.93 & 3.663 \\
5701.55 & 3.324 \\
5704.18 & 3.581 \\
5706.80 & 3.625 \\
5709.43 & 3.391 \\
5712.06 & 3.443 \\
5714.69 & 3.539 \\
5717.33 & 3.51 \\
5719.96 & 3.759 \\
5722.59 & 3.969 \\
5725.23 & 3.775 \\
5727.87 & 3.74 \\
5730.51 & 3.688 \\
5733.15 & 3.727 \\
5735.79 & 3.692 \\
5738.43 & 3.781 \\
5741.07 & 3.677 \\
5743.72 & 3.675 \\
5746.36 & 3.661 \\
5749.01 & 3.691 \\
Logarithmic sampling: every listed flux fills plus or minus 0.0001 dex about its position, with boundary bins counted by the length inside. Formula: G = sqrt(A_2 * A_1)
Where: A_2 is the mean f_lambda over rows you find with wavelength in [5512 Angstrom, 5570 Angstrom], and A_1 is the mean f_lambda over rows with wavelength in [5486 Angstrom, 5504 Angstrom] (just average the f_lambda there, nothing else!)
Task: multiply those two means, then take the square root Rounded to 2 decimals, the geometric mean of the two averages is 3.53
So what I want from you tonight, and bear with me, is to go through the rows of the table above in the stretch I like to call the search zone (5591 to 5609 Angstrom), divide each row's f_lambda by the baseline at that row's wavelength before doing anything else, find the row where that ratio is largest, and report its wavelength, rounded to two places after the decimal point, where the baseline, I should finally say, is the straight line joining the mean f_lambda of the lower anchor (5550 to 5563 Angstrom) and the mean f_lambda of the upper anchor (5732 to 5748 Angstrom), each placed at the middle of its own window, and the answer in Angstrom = 5594.91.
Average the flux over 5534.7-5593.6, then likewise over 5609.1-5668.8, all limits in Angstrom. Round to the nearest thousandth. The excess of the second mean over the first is -0.005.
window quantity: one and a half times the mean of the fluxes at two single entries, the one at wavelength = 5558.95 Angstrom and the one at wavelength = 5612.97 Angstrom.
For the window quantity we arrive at 5.35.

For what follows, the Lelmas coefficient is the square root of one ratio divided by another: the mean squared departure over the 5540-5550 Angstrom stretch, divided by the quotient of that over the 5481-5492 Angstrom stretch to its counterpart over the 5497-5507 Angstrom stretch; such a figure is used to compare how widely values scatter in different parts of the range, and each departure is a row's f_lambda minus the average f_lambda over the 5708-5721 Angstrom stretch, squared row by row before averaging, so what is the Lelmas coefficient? 0.70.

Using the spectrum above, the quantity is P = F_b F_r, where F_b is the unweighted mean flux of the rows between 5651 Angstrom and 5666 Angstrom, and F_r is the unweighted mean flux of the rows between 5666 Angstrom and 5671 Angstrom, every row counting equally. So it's 12.8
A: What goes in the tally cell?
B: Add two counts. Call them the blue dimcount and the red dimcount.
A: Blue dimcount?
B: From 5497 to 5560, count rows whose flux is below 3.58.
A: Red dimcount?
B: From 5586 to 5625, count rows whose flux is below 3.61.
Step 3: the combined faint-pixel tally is 26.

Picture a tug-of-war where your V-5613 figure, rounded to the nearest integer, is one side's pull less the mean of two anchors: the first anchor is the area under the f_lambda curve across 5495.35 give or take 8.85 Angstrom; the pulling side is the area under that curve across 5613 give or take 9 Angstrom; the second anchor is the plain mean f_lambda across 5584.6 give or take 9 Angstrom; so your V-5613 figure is 31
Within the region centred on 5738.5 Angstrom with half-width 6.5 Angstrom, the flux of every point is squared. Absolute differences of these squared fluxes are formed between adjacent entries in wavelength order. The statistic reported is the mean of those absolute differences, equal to 0.43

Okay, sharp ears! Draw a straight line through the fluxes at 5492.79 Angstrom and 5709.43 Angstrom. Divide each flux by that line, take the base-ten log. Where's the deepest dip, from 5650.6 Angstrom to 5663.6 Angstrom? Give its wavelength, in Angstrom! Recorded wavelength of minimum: 5657.09 Angstrom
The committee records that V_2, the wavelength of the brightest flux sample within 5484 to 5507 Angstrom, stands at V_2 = 5497.85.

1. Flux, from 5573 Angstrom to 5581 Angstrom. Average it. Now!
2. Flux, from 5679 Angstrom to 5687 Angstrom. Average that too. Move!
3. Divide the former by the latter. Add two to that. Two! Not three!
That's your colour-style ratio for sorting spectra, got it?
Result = 3.02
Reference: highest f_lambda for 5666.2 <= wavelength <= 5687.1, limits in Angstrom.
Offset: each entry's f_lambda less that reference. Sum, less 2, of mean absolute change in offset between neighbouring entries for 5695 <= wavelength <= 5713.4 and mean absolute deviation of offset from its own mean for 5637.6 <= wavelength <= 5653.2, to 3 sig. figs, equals -1.76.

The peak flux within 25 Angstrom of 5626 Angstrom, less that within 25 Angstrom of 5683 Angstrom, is 0.020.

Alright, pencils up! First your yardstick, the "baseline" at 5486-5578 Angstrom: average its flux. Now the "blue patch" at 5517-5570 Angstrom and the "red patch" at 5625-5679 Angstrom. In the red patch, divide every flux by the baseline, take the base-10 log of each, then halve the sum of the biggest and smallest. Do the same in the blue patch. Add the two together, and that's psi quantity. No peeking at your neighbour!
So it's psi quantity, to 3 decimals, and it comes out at -0.041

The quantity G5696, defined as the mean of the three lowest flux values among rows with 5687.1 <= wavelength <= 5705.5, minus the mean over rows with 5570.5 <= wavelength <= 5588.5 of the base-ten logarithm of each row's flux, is 2.94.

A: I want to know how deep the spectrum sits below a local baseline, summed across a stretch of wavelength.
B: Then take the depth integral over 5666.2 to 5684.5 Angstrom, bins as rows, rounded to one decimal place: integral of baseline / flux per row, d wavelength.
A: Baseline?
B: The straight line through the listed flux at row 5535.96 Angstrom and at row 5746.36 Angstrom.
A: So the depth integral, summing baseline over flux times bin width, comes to 18.9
